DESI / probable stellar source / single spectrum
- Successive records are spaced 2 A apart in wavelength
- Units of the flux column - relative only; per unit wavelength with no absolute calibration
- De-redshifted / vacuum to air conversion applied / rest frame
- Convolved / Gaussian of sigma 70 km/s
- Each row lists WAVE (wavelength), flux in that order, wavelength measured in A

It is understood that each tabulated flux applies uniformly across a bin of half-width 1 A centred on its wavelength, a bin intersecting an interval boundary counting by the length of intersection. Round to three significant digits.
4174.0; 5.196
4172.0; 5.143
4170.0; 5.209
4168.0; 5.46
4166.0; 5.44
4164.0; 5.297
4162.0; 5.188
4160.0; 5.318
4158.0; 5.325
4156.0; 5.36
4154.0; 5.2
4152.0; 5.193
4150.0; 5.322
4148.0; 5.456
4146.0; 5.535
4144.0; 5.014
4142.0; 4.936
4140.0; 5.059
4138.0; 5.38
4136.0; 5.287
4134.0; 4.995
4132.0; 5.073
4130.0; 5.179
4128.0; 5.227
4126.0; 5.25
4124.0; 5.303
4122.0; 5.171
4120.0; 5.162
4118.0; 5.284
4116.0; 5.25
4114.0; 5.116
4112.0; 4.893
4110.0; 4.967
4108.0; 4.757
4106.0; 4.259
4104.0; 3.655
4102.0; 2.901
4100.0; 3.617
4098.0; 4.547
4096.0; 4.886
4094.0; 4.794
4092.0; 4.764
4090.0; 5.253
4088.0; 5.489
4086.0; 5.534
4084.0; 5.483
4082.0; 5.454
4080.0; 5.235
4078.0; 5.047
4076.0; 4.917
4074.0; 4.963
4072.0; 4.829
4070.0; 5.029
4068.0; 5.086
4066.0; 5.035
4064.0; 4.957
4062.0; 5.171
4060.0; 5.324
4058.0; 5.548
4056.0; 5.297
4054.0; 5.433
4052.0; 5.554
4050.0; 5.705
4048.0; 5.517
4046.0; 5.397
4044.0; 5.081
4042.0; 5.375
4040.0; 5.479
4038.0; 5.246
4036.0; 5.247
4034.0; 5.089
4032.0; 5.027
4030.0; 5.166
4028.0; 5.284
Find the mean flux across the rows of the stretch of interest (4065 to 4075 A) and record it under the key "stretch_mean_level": 4.99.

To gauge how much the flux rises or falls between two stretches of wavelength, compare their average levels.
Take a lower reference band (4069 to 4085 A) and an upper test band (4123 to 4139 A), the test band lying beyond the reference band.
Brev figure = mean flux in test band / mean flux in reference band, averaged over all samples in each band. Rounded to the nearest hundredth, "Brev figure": 1.02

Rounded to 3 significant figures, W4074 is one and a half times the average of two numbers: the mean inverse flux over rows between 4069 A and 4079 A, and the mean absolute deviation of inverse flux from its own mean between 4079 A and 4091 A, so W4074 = 0.154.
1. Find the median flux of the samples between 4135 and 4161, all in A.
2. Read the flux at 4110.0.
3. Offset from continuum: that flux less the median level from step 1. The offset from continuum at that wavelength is -0.4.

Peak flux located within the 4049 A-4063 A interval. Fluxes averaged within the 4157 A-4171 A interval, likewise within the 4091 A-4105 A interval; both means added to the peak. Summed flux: 15.2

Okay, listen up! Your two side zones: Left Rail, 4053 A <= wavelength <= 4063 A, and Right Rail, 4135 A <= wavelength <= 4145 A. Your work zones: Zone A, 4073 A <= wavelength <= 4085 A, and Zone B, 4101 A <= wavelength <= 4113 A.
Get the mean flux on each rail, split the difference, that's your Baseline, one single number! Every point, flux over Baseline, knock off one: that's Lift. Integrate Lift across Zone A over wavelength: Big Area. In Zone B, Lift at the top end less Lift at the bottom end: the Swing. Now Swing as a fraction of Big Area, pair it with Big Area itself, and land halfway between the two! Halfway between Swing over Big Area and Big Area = -1.4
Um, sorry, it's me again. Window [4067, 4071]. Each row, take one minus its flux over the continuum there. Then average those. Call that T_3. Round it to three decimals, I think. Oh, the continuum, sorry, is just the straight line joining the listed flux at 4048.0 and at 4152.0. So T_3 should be 0.072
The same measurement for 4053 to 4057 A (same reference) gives 0.024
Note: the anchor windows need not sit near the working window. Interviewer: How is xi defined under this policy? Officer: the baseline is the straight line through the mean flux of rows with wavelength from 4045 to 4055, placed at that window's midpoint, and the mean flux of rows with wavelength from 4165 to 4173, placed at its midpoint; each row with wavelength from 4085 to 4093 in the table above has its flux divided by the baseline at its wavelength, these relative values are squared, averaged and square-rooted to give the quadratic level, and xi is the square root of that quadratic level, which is 0.98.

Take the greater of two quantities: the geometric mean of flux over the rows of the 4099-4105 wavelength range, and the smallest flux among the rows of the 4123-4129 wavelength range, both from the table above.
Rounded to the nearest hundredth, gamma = 5.23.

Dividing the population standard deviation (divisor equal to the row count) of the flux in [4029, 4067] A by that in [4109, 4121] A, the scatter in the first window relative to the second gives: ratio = 1.4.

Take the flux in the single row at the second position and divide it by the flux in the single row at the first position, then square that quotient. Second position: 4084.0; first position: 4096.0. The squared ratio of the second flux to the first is 1.26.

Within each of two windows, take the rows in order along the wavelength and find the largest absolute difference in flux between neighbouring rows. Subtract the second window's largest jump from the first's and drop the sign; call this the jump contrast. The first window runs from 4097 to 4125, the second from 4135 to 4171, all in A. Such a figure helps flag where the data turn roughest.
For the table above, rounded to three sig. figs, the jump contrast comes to 0.409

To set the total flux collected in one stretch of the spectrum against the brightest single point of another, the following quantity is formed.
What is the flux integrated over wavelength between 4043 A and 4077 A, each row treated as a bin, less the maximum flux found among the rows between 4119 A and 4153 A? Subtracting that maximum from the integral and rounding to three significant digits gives 172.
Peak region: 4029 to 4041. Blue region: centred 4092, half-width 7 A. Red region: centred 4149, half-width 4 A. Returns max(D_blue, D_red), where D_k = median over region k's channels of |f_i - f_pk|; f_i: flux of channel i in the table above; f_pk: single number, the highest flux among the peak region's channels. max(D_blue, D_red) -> 0.59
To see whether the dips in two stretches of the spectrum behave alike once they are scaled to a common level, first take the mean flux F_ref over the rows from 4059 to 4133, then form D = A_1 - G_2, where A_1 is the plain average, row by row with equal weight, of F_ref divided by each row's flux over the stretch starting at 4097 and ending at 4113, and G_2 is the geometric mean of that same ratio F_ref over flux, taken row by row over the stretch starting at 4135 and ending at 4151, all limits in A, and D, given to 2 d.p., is 0.27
